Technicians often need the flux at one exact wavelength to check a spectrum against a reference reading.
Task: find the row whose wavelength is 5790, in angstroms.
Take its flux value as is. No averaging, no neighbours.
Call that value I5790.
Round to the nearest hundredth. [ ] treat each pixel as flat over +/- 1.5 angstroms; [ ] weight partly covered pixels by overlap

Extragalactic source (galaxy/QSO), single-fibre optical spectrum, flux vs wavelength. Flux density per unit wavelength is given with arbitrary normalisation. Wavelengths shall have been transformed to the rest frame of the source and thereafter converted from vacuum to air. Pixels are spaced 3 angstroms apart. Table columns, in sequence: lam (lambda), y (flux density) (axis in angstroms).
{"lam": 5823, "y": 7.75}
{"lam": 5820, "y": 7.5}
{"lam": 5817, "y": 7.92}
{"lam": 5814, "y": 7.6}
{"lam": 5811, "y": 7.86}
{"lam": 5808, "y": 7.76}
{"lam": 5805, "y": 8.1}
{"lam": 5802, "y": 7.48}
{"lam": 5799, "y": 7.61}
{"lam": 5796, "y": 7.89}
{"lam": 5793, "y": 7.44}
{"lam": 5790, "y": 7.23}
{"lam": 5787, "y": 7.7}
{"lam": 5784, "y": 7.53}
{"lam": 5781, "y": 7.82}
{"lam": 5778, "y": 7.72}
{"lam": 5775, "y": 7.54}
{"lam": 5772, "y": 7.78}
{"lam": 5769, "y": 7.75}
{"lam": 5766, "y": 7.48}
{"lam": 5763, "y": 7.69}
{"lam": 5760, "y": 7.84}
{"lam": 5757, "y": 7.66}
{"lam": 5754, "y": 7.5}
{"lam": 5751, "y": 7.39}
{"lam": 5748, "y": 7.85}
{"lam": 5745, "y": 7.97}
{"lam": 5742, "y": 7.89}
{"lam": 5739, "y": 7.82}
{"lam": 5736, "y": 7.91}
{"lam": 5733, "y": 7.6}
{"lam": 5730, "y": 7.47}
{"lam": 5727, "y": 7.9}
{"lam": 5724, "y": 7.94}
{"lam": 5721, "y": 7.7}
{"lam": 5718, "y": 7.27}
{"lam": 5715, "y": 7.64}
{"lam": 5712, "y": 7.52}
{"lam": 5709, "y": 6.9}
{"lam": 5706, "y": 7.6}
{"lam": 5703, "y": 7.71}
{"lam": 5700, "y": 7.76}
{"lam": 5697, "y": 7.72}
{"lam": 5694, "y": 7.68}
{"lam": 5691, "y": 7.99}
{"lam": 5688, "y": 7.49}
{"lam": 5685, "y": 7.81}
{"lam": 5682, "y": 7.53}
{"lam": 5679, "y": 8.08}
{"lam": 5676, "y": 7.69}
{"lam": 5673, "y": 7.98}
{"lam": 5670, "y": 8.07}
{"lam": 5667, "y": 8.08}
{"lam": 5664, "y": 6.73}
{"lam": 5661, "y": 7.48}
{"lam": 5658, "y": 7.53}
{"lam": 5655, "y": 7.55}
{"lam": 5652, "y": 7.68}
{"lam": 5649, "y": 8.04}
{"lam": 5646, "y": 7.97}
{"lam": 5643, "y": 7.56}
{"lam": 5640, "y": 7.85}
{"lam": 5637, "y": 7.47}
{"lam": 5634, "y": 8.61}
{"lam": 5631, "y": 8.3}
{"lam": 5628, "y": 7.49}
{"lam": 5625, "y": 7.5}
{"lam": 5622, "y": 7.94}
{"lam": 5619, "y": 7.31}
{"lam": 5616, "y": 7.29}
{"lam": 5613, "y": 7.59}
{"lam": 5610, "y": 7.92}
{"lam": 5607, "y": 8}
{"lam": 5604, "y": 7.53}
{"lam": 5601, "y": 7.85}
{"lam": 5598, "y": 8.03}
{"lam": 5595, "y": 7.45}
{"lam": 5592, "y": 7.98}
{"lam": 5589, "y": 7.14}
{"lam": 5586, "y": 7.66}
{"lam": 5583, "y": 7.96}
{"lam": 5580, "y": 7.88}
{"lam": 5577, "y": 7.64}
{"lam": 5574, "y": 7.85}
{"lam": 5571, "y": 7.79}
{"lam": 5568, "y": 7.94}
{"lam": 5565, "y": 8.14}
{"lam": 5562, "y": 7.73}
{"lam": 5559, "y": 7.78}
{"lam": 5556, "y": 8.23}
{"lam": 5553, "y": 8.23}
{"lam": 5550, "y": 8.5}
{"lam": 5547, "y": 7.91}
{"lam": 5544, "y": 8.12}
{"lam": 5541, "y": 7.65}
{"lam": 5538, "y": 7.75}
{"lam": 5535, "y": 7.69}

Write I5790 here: 7.23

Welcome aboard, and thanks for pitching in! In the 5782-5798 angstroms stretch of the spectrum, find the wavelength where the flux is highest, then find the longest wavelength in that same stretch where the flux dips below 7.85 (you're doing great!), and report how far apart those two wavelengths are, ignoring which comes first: 3 angstroms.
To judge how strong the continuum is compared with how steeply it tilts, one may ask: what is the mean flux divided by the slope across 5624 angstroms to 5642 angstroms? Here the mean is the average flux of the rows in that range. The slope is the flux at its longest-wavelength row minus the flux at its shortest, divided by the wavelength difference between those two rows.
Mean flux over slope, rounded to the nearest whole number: 337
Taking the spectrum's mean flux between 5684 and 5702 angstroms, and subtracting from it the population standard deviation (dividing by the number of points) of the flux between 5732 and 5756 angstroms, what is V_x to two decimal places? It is 7.54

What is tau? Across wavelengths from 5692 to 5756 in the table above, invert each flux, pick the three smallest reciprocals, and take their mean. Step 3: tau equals 0.1259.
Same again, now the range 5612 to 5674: 0.1201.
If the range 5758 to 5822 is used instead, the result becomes 0.1255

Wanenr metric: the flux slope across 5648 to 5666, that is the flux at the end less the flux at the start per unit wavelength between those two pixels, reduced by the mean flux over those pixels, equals -7.59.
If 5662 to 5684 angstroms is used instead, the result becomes -7.69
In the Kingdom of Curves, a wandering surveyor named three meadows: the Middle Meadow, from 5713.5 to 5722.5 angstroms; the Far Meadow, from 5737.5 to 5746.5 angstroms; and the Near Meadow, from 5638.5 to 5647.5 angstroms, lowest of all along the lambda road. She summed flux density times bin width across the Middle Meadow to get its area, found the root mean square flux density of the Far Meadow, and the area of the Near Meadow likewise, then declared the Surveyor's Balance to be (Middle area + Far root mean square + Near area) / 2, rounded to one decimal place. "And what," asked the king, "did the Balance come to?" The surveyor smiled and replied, 72.9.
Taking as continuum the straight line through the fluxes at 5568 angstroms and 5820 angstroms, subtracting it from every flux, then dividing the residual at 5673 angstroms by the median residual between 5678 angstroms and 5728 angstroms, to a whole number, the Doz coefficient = 43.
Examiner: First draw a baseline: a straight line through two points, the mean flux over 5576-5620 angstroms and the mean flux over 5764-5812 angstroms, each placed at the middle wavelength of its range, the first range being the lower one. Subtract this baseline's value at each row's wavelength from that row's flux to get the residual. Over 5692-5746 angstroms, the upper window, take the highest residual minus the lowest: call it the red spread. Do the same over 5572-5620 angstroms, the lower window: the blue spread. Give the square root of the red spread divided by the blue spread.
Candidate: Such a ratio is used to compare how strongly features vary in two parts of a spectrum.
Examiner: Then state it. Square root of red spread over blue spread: 1.10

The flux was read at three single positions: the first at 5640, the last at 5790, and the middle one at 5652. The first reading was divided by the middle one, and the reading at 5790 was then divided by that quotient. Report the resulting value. 7.07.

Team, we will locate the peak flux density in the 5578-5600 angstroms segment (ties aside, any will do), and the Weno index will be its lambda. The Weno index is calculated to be 5598 angstroms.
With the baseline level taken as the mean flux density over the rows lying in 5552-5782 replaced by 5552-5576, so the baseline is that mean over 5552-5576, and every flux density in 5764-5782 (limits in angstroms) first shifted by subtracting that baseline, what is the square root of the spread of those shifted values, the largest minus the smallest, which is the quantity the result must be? 0.58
